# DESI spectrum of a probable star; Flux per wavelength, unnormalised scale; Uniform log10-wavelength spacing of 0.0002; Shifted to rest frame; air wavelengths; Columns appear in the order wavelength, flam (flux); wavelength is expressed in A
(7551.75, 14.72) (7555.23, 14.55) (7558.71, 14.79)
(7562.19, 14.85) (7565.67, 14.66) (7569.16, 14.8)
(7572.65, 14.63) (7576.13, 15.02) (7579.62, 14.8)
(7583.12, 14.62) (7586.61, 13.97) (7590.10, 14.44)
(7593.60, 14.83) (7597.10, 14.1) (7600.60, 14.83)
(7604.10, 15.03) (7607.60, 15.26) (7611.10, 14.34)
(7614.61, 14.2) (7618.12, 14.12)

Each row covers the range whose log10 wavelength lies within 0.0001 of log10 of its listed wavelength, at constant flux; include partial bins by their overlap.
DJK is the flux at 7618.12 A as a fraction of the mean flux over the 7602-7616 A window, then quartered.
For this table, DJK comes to 0.240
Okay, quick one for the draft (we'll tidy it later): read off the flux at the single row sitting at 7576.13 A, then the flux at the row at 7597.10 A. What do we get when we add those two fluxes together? 29.1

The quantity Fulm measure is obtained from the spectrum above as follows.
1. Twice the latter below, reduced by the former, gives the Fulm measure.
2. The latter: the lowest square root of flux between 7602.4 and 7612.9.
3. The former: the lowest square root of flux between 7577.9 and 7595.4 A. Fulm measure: 3.84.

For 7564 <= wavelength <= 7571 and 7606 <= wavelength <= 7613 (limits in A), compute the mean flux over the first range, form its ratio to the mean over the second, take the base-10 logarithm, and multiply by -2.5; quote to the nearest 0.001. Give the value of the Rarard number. 0.005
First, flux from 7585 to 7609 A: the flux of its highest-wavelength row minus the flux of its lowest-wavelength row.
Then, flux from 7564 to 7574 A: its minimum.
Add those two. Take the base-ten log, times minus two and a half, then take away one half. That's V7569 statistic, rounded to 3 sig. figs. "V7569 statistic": -3.50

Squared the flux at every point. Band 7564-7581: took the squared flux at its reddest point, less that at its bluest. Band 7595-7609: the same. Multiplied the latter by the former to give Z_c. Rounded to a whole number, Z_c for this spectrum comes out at 140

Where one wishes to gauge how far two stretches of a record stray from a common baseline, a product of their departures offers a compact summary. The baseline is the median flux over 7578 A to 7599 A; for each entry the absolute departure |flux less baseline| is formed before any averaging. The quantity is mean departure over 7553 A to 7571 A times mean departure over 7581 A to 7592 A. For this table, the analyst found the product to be 0.05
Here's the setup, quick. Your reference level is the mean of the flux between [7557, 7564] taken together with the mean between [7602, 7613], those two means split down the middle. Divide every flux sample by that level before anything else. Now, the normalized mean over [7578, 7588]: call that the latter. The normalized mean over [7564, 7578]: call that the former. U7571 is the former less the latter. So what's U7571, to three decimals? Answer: 0.021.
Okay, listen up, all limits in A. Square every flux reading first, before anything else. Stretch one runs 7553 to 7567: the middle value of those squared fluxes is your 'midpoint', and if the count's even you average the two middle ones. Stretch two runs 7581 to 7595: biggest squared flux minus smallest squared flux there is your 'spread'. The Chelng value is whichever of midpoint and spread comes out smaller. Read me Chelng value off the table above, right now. 25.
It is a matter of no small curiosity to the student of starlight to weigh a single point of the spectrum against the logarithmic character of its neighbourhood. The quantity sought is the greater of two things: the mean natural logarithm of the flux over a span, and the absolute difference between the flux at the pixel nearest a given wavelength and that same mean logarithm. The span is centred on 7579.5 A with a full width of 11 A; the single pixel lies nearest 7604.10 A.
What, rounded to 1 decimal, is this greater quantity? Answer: 12.3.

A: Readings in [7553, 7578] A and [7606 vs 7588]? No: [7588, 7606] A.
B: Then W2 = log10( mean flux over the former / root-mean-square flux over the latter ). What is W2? 0.0032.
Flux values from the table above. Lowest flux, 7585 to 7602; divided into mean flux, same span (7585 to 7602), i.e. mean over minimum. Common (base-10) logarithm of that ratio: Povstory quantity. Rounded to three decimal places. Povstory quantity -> 0.014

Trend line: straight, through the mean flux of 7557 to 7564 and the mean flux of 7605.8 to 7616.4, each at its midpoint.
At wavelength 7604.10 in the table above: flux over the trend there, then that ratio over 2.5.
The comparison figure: 0.411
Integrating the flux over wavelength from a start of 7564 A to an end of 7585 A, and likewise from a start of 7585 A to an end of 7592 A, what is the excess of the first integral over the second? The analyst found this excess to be 210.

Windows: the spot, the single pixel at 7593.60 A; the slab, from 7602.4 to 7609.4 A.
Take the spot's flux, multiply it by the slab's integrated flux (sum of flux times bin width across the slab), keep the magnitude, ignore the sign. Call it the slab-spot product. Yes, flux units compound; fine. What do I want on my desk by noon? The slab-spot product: 1573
